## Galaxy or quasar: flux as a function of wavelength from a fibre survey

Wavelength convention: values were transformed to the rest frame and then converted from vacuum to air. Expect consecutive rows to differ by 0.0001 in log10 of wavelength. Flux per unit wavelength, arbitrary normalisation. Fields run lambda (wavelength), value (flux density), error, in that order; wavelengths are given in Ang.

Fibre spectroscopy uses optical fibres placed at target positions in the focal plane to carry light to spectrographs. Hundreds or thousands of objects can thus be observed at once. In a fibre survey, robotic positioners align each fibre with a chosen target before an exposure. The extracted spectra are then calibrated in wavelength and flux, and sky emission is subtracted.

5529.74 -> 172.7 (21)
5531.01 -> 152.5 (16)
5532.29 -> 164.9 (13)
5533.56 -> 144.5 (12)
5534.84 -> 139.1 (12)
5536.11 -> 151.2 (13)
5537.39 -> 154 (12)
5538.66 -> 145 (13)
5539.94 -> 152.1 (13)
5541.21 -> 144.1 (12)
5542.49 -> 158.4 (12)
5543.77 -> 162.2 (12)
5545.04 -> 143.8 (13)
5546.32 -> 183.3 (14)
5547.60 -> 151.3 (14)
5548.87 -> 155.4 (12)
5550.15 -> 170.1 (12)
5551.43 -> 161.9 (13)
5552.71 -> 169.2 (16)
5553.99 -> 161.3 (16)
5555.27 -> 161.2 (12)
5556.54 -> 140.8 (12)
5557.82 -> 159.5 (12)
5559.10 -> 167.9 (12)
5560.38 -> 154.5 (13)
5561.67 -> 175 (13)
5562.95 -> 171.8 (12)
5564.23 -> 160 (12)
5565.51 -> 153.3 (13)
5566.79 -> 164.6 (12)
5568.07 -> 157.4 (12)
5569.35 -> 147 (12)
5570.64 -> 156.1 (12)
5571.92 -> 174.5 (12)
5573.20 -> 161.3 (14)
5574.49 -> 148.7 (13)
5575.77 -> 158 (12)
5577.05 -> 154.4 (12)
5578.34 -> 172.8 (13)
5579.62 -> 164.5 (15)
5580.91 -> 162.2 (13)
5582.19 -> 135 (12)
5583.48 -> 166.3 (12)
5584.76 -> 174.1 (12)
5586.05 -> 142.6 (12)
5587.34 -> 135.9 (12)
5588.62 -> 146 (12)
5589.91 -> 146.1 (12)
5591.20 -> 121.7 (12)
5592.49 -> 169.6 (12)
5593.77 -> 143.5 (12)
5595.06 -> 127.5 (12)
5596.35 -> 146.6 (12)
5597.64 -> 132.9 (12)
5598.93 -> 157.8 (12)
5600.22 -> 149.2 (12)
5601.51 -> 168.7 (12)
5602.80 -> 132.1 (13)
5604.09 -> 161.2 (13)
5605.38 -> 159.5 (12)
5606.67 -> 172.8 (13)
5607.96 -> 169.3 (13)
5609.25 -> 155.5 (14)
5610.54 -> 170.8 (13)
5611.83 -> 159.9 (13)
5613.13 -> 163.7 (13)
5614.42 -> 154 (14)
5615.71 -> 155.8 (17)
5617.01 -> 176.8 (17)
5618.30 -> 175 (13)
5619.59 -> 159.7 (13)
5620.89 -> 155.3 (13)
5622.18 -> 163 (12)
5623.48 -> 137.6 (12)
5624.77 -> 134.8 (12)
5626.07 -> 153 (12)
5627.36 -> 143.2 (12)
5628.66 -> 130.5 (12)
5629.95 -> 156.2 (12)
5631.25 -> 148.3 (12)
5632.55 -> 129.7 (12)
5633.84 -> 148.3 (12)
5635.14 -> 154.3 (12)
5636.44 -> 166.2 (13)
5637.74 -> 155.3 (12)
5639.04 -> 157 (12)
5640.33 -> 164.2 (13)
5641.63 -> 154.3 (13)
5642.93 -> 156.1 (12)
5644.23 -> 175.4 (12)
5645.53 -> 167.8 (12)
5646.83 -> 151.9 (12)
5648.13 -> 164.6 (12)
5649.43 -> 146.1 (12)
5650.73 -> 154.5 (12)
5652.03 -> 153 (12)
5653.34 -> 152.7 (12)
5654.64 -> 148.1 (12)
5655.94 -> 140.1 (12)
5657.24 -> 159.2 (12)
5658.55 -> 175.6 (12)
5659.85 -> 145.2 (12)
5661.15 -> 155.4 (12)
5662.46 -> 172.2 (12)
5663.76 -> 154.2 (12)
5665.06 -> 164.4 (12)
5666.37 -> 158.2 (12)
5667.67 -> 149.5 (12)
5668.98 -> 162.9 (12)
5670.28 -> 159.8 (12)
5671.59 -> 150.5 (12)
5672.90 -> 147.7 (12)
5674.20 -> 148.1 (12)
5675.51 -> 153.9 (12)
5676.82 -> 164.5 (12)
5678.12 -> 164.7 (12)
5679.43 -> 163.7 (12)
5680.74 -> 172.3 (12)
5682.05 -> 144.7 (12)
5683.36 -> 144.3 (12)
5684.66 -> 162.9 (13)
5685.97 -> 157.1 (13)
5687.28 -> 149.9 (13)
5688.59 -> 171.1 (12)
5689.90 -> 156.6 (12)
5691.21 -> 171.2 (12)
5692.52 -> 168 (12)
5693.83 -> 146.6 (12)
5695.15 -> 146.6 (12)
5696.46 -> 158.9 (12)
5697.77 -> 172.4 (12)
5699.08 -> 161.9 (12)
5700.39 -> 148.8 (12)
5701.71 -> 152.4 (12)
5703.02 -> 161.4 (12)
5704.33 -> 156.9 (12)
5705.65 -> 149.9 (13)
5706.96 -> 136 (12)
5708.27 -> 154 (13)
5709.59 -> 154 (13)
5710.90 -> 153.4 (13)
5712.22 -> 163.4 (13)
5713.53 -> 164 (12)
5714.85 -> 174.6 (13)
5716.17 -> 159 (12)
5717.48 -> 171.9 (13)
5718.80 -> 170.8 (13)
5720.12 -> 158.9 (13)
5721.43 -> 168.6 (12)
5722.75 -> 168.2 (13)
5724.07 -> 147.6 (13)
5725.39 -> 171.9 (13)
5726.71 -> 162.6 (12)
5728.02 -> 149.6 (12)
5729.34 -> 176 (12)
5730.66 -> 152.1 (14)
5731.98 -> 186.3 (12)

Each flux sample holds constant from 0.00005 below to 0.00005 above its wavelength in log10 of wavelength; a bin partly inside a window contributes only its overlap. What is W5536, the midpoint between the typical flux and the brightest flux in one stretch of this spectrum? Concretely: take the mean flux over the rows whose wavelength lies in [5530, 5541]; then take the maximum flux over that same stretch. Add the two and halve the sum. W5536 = 158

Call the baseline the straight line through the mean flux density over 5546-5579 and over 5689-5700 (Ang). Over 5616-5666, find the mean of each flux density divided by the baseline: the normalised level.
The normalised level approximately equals 0.97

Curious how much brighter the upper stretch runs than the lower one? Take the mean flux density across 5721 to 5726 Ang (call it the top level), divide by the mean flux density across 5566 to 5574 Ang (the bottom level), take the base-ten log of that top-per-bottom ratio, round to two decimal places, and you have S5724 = 0.01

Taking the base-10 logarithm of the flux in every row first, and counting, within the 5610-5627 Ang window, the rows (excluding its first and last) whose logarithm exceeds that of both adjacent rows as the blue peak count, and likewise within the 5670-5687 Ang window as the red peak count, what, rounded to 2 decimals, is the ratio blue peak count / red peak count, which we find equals 1.00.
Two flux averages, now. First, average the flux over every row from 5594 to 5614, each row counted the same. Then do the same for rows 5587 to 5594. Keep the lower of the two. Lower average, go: 144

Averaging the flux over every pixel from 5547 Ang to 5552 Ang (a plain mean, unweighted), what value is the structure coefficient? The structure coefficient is 160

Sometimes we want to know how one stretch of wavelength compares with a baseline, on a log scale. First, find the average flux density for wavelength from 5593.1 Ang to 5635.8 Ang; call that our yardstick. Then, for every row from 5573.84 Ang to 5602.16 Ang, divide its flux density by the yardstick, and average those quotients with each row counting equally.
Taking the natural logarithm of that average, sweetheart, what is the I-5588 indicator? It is -0.012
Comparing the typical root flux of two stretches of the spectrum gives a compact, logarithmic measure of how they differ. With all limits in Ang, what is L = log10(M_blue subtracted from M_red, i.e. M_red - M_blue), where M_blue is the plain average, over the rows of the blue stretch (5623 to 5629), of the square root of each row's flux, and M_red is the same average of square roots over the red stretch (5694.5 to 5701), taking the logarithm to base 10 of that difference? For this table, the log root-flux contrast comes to -0.1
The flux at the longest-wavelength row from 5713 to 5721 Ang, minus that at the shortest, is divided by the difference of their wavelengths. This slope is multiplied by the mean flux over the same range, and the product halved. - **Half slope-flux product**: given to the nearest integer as -64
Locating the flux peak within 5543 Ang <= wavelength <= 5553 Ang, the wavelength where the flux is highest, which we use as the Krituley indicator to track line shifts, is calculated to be 5546.32 Ang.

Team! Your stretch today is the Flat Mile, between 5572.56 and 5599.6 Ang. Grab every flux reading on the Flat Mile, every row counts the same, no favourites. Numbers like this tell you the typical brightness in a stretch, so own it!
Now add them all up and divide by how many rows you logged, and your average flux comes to 151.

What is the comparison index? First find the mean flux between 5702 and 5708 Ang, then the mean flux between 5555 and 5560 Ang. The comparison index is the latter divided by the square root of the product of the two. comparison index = 1.02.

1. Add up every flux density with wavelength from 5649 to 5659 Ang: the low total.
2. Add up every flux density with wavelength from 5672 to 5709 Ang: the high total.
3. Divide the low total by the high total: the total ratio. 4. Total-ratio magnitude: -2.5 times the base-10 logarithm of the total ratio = 1.4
